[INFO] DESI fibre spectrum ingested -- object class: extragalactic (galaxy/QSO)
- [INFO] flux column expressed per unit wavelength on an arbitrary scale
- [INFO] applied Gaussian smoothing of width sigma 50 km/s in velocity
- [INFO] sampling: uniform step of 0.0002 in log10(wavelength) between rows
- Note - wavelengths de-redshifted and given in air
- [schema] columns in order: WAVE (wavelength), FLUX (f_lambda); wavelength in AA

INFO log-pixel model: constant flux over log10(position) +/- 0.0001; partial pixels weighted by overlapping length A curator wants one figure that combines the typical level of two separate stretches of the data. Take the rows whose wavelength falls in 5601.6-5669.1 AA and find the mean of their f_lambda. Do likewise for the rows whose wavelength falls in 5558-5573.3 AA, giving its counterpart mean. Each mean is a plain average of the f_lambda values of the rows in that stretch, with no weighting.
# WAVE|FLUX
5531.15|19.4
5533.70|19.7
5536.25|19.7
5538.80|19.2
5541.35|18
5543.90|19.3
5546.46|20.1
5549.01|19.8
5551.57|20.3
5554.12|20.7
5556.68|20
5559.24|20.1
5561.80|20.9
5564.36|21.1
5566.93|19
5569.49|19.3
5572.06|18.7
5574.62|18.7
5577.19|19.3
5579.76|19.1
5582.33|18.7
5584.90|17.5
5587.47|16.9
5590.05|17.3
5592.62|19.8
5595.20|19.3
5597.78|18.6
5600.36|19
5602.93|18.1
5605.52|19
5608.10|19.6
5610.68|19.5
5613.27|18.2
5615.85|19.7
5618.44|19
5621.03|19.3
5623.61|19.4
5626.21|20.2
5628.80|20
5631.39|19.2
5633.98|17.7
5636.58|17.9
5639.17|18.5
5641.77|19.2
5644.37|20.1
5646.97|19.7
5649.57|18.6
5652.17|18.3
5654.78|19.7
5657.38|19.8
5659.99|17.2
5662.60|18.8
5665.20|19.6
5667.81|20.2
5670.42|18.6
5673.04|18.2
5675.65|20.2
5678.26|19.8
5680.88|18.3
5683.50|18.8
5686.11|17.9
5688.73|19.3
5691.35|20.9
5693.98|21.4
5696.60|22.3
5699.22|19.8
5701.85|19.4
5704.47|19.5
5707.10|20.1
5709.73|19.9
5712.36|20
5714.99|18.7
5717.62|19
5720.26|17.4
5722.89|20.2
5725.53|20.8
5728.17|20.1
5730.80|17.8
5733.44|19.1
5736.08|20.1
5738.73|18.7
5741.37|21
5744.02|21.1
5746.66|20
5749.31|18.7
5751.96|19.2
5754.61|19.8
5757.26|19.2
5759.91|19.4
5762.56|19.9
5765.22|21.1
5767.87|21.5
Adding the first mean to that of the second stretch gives 38.9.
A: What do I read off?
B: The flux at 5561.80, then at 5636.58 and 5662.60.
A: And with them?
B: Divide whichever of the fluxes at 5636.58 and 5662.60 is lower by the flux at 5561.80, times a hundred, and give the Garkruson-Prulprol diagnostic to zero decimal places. 86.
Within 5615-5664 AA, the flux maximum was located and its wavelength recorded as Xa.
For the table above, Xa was 5626.21 AA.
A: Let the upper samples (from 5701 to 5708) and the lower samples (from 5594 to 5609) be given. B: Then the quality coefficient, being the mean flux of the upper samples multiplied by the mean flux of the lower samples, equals 372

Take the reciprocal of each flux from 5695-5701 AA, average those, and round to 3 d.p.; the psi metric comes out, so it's 0.048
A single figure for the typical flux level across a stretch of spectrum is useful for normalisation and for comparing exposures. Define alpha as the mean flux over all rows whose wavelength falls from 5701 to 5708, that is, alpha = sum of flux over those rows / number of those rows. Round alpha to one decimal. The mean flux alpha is 19.7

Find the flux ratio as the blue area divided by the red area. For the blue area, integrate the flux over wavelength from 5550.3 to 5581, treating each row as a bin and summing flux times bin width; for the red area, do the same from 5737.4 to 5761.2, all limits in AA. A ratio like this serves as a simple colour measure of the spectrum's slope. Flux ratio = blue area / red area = 1.30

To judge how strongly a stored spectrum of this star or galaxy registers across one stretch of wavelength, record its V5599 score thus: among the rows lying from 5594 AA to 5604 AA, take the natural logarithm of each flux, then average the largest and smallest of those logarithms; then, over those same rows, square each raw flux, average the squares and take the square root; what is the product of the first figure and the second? 54.9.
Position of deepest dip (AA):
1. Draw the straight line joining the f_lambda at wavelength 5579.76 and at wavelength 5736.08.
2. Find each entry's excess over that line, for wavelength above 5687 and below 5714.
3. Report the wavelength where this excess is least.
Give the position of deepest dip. 5688.73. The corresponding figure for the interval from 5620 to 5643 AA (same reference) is 5633.98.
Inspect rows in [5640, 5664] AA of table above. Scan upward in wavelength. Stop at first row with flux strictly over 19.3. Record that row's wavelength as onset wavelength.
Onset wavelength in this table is 5644.37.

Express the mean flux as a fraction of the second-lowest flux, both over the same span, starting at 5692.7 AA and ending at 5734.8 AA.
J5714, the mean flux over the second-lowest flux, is 1.11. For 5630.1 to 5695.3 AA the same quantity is 1.08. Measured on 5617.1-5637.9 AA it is 1.07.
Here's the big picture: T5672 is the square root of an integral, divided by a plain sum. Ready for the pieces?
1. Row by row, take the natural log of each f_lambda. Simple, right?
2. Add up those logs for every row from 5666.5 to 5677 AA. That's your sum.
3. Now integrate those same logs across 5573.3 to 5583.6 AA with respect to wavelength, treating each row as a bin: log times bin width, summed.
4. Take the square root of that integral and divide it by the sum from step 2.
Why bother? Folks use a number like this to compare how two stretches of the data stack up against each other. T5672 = 0.465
